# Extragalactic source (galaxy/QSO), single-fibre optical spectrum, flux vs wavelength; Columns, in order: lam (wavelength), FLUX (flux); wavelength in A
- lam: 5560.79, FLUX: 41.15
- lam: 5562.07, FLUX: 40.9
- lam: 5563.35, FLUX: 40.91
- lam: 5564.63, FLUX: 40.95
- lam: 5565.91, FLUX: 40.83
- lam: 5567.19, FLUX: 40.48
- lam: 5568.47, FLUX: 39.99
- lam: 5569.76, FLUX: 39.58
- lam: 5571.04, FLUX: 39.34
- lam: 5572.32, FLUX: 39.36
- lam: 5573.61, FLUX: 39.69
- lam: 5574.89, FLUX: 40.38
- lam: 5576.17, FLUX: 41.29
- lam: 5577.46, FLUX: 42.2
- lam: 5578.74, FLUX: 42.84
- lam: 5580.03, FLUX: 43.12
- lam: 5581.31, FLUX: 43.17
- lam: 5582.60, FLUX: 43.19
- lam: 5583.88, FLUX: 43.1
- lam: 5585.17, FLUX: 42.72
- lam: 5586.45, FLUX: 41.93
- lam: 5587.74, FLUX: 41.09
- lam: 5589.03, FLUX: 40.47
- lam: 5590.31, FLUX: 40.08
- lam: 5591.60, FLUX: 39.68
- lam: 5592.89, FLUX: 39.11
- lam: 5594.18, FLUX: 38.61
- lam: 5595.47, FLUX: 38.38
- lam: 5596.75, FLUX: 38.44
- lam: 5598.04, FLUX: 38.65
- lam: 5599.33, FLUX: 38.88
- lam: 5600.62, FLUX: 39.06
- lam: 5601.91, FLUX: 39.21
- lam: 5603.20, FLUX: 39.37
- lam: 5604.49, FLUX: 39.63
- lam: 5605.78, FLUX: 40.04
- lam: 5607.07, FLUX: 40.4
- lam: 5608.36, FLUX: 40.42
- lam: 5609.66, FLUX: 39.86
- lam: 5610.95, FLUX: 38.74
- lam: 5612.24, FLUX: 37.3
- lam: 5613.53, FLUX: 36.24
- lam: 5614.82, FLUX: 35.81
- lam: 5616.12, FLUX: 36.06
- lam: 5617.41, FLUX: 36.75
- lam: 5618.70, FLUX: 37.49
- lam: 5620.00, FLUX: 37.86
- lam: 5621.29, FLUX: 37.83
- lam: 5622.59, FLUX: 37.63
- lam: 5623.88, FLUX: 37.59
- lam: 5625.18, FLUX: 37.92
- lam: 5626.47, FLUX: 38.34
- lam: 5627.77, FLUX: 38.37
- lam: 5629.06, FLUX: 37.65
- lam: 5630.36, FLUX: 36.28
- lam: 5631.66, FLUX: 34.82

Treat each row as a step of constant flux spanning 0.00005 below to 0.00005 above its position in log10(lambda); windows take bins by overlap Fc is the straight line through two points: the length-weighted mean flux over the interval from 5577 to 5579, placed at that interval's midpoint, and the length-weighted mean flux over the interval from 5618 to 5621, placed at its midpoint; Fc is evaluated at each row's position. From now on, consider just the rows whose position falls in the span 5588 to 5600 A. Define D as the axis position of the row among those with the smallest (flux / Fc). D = 5595.47 A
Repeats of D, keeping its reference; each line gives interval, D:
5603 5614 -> 5613.53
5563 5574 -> 5571.04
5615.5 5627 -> 5616.12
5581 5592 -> 5591.60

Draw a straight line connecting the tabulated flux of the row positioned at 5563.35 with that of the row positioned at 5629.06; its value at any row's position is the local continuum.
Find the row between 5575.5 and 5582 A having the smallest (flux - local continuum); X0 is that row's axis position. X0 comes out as 5576.17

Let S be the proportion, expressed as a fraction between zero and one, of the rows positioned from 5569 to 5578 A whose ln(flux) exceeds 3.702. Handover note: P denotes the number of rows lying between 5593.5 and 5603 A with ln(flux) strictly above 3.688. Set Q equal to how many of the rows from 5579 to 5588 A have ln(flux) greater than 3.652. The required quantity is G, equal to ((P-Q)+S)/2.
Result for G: -3.4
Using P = 0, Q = 7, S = 0.3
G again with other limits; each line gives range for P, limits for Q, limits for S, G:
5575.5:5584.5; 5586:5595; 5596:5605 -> 0.0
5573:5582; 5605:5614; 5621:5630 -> 0.5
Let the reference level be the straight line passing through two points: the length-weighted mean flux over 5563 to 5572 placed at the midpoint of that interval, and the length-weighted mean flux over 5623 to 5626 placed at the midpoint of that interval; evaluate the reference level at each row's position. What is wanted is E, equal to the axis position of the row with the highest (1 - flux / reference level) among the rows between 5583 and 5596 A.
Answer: 5595.47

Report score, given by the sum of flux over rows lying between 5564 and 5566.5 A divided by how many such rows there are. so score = 40.9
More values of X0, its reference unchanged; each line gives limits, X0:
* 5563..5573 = 5571.04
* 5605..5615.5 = 5614.82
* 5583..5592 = 5591.60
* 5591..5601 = 5595.47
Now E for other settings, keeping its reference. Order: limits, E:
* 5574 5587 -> 5574.89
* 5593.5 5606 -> 5595.47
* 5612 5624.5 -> 5614.82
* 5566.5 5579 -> 5571.04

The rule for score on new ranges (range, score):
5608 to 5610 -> 40.1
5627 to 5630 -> 38.0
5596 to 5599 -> 38.5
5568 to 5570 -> 39.8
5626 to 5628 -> 38.4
